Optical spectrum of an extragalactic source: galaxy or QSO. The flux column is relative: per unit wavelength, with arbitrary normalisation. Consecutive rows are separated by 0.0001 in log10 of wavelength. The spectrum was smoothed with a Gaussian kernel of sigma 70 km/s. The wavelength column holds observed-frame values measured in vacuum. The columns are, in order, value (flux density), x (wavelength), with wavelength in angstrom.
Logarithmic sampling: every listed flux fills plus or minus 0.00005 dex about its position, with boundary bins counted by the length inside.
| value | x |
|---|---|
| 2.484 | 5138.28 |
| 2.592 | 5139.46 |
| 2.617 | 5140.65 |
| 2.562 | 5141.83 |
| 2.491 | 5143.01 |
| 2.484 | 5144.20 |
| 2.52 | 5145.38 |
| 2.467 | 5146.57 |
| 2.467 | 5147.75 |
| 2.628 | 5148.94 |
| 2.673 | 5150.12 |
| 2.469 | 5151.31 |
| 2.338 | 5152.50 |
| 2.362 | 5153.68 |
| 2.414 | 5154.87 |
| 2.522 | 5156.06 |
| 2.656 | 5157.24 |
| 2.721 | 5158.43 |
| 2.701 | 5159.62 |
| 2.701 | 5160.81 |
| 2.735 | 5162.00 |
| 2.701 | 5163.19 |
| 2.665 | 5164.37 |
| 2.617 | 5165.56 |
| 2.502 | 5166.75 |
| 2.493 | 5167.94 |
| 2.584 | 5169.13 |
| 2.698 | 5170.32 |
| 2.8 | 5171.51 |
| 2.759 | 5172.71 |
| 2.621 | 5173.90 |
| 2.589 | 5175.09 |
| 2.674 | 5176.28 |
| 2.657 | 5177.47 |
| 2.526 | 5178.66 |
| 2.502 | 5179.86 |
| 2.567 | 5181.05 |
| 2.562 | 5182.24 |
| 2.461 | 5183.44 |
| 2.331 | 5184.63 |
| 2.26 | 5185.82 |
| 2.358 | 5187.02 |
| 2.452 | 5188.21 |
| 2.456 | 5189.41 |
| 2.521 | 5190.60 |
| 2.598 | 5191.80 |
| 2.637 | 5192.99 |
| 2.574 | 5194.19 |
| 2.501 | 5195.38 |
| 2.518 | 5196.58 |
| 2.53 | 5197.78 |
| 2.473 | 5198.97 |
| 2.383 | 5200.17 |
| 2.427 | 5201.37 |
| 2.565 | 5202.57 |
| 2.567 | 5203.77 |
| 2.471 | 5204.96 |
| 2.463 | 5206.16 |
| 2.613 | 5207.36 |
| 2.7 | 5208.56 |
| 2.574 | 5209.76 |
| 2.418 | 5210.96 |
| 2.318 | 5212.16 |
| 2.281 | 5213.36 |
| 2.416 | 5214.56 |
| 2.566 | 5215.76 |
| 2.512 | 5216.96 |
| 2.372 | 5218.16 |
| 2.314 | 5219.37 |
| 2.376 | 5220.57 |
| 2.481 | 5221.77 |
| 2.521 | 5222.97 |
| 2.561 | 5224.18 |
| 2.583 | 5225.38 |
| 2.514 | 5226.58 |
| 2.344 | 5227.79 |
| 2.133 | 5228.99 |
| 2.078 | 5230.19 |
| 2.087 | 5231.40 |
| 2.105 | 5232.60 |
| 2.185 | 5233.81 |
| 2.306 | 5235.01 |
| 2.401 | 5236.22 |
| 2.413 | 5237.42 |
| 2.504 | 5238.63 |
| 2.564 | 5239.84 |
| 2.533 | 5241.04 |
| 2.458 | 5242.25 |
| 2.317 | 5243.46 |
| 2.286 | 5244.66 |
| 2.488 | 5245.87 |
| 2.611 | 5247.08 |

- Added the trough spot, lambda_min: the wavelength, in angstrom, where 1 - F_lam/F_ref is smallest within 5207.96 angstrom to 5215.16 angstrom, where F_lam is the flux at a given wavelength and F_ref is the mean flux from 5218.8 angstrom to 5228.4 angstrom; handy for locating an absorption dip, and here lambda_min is 5208.56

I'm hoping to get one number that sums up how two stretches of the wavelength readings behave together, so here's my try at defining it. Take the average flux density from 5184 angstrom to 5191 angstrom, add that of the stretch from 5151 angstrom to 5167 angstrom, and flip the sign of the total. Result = -4.98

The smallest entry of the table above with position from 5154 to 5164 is 2.414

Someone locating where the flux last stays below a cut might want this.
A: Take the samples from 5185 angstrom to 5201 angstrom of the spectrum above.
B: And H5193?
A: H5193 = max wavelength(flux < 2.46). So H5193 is 5200.17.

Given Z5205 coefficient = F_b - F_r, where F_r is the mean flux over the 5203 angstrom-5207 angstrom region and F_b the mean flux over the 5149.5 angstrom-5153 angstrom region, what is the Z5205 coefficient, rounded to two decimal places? -0.01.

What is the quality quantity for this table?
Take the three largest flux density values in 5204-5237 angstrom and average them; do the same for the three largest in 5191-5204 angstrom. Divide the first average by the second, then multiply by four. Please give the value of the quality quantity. 4.04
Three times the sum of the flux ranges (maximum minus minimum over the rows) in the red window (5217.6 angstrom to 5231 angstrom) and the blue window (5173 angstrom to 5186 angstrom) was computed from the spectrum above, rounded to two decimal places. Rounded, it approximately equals 2.76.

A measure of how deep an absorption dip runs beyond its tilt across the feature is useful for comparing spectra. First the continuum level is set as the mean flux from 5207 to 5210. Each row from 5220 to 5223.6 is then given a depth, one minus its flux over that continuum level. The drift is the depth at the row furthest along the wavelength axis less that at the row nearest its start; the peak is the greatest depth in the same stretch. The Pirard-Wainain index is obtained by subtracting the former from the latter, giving 0.15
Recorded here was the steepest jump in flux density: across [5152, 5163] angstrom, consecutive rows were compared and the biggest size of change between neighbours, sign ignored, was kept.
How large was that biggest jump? 0.13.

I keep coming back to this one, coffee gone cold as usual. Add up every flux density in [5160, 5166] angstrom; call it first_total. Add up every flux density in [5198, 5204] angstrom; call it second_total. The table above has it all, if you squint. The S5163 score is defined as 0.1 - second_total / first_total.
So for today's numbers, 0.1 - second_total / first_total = -0.83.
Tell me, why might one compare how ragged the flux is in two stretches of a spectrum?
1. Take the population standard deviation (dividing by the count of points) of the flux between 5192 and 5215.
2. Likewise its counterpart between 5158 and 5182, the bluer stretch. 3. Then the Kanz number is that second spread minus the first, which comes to -0.016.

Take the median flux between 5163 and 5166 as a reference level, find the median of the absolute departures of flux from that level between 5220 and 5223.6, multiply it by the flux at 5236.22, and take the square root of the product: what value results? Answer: 0.66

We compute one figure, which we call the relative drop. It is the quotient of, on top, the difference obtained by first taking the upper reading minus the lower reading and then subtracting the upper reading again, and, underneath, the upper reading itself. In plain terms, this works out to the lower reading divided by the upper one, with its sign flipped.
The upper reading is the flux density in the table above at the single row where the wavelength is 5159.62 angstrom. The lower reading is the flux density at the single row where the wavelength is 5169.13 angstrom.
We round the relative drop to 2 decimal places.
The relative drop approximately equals -0.96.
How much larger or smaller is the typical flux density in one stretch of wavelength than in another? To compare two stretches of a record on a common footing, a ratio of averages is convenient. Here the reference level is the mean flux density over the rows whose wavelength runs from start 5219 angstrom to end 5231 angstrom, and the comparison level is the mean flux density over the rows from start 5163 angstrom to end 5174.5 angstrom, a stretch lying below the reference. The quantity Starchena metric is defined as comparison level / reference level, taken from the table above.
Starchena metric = 1.11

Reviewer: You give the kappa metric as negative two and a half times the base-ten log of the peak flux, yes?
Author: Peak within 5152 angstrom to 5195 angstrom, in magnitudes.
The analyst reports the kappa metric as -1.12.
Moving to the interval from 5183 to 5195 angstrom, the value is -1.05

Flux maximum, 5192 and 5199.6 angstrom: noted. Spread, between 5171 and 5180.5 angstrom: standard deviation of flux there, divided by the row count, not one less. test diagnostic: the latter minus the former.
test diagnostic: -2.54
